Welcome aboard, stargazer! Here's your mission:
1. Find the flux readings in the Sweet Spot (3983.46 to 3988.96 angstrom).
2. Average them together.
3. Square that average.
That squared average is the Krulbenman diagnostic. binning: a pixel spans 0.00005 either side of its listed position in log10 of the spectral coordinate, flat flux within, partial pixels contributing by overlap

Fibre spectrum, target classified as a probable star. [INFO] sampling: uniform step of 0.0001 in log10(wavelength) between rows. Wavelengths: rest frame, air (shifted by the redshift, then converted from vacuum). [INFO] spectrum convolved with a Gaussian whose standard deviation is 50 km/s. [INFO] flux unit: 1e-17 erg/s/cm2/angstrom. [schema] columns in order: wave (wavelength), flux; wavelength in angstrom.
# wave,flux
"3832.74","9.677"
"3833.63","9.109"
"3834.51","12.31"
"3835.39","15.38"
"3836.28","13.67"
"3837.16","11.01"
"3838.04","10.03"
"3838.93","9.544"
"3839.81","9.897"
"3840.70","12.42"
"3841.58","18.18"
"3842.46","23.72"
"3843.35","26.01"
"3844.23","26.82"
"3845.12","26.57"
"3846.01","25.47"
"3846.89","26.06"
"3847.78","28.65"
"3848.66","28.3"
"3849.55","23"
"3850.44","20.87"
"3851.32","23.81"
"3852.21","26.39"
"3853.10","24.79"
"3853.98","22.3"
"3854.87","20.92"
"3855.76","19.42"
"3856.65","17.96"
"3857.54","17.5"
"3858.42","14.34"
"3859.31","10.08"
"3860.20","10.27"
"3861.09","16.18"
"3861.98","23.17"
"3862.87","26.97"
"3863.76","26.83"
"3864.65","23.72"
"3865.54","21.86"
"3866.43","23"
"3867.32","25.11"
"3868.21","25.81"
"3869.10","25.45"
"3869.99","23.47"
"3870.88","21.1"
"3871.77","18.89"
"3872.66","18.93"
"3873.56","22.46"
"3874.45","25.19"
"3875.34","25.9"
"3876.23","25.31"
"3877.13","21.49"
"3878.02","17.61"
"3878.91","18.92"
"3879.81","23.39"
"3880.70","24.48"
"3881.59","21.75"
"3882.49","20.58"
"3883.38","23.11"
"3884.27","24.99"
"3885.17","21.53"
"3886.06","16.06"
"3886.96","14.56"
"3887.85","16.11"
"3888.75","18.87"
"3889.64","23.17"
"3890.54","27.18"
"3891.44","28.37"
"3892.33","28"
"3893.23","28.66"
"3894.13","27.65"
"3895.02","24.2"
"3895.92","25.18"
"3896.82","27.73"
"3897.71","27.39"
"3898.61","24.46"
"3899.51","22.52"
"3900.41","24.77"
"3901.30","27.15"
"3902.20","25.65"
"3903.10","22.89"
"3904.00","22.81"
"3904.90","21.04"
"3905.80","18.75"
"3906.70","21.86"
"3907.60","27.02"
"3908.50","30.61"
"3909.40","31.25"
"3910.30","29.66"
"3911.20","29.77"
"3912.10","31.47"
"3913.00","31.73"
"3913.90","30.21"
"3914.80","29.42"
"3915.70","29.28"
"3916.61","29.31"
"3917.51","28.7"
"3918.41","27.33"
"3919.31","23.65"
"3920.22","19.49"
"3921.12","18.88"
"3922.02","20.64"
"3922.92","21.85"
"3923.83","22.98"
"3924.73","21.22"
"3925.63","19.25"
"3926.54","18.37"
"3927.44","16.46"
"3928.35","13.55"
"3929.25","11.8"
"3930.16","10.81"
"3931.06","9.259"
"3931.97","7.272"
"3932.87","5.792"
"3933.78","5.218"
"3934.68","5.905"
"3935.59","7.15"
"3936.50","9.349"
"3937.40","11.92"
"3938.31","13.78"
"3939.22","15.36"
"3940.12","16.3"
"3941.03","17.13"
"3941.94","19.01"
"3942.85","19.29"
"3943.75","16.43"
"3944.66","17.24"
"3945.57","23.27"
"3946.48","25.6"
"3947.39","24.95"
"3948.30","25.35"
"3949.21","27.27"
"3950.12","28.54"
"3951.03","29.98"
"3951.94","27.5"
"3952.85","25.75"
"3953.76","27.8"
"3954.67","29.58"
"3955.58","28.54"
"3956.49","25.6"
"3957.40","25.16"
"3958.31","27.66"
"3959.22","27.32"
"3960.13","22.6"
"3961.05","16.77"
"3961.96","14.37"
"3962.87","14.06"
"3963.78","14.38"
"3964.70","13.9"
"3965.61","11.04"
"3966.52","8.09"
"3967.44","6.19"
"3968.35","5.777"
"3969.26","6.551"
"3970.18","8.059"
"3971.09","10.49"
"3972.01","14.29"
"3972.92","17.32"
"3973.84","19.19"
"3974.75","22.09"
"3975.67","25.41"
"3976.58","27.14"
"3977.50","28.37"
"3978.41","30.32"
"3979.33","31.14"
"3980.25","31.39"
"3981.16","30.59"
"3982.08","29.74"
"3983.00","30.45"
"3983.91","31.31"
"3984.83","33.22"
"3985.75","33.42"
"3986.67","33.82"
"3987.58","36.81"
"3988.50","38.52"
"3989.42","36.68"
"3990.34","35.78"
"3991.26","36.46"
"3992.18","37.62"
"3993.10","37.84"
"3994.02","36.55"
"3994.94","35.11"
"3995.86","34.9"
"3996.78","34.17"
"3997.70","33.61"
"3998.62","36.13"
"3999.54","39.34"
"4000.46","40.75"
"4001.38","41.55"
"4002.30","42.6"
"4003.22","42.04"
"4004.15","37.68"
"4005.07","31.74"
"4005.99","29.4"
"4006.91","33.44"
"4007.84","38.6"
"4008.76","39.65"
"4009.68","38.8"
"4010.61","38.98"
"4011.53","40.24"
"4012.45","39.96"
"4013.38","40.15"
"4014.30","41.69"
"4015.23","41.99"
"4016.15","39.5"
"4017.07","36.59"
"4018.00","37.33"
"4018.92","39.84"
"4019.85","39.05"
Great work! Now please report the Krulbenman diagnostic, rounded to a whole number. 1191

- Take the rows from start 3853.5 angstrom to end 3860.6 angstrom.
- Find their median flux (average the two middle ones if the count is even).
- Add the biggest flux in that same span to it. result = 40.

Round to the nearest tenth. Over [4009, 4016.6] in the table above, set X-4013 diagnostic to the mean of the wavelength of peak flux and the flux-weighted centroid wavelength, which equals 4014.1 angstrom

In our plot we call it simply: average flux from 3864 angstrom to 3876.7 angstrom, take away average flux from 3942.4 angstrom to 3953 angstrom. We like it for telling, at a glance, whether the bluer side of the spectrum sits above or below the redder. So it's -1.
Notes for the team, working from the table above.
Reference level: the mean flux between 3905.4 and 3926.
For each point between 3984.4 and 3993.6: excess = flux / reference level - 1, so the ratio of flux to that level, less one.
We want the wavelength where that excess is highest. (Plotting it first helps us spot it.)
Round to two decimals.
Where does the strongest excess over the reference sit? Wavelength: 3988.50 angstrom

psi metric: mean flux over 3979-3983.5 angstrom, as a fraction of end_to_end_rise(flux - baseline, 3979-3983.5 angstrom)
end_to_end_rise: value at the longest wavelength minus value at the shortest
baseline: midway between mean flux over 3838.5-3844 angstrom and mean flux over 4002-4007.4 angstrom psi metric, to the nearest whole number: -44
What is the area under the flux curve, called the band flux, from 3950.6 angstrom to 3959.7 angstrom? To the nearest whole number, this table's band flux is 250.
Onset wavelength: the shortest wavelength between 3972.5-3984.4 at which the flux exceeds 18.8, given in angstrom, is 3973.84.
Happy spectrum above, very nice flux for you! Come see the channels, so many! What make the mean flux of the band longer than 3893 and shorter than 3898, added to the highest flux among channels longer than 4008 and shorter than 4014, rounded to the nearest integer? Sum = 67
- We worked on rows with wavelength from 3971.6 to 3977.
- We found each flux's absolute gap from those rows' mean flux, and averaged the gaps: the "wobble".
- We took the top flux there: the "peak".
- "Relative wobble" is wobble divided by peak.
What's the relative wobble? 0.15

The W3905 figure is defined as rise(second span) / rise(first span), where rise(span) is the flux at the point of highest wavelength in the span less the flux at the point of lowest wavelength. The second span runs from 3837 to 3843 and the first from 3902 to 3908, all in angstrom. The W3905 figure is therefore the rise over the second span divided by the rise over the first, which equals 9.3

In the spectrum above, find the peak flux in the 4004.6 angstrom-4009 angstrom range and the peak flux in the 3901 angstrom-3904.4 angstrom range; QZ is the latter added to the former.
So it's 67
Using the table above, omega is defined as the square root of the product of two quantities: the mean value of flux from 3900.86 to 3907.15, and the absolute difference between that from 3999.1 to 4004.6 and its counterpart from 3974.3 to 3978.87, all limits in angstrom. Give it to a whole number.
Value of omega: 18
